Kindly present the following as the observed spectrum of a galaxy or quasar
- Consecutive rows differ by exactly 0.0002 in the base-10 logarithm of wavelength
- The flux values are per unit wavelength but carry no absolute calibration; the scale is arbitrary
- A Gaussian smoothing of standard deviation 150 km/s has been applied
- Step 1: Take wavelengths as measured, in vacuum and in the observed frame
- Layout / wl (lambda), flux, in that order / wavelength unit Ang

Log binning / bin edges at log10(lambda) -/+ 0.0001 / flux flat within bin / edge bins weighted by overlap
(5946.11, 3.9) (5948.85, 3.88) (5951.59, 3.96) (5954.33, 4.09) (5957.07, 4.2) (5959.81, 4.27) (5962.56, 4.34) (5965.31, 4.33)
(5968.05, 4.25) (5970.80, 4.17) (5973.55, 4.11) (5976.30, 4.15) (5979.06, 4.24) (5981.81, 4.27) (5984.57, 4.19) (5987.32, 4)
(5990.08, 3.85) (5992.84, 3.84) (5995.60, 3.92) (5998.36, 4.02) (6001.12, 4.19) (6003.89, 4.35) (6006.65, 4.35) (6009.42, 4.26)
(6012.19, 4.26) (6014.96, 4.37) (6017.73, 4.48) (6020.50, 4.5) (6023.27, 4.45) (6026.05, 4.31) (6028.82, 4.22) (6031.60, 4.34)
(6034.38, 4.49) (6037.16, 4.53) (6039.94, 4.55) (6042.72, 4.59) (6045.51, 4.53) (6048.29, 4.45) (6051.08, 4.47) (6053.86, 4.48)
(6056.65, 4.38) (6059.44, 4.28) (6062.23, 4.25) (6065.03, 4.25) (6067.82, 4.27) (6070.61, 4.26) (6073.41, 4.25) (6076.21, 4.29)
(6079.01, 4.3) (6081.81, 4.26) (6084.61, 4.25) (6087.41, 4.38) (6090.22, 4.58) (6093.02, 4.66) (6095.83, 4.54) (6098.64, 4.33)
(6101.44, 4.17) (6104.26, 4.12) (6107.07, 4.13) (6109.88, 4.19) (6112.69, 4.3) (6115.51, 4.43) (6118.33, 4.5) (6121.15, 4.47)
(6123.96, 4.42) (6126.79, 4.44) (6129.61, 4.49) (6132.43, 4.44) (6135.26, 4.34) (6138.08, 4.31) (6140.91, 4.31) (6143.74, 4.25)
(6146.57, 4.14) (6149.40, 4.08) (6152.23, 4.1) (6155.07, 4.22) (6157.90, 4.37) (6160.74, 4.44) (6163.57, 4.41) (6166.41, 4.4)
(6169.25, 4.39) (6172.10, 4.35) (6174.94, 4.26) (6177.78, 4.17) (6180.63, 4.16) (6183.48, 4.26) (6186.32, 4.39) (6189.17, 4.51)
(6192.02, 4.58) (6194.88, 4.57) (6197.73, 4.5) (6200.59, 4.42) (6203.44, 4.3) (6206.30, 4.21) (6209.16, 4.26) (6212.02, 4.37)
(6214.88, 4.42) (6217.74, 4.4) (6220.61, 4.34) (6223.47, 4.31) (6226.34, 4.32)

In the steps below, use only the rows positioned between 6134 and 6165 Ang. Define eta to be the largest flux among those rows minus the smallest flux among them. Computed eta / 0.36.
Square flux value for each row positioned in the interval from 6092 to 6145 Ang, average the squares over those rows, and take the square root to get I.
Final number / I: 4.36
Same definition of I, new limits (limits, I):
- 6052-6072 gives 4.31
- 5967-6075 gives 4.29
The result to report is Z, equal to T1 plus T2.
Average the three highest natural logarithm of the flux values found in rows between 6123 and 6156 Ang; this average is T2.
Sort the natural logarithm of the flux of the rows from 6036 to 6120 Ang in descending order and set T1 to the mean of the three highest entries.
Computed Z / 3.02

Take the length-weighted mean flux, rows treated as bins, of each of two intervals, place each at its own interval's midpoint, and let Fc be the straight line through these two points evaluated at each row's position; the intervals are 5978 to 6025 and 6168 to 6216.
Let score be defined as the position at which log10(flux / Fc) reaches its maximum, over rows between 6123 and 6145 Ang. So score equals 6129.61 Ang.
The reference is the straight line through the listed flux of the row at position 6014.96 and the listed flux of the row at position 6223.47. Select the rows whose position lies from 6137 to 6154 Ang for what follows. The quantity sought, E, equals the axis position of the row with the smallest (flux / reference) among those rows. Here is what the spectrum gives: 6149.40 Ang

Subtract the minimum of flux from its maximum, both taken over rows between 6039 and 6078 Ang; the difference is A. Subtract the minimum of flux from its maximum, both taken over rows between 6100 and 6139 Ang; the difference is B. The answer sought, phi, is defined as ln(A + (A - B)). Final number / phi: -1.2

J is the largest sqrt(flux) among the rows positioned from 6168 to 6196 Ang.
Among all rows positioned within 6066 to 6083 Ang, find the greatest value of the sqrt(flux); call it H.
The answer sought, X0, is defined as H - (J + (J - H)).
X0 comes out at -0.13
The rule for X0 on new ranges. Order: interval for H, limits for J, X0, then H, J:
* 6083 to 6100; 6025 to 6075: 0.03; 2.16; 2.142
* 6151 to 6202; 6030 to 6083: 0.00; 2.14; 2.142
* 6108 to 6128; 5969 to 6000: 0.11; 2.12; 2.066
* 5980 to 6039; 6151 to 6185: 0.04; 2.13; 2.107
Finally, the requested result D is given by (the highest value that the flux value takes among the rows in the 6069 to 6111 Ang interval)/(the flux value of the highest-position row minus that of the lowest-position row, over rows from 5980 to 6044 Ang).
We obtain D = 15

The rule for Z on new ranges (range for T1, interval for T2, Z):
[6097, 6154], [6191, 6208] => 3.02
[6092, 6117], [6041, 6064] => 3.02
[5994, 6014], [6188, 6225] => 2.98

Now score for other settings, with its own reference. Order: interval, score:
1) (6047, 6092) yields 6090.22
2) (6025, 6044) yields 6042.72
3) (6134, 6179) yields 6160.74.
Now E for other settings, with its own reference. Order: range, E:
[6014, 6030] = 6028.82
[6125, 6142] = 6138.08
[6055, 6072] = 6062.23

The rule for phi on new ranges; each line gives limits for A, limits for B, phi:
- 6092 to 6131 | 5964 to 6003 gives -0.5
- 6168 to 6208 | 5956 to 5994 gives -1.1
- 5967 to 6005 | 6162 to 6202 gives -0.5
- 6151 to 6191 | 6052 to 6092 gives -0.7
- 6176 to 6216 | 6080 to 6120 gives -1.2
